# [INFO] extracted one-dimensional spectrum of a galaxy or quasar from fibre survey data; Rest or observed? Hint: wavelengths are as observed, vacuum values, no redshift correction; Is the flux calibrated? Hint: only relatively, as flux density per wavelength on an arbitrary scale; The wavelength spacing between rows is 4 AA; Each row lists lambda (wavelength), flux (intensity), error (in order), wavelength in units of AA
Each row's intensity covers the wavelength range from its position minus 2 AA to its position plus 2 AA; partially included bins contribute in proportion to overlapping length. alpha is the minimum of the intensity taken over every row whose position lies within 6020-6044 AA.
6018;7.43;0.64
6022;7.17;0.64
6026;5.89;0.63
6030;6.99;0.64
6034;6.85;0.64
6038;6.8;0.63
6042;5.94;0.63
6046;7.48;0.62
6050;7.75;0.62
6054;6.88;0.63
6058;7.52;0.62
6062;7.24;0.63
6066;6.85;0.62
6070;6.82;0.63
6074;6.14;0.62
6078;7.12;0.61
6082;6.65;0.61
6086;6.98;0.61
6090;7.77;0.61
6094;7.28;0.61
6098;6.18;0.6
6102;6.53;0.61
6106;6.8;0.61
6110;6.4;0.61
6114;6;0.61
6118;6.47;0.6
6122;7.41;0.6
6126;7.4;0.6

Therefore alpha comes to 5.89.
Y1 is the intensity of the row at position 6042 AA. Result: 5.94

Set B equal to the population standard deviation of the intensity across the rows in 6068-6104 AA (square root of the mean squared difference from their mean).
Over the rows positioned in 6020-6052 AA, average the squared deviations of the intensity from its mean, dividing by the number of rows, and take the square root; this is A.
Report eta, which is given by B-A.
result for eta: -0.12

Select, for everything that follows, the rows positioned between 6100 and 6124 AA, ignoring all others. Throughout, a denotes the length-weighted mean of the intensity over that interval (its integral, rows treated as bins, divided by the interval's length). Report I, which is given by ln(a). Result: 1.887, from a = 6.60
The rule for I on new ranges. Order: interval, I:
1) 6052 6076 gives 1.933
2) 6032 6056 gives 1.939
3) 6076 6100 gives 1.945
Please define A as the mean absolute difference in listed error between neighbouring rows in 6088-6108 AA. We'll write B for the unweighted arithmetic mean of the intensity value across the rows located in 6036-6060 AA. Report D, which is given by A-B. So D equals -7.06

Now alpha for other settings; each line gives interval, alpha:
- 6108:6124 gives 6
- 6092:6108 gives 6.18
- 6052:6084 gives 6.14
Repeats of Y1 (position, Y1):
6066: 6.85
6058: 7.52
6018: 7.43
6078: 7.12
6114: 6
